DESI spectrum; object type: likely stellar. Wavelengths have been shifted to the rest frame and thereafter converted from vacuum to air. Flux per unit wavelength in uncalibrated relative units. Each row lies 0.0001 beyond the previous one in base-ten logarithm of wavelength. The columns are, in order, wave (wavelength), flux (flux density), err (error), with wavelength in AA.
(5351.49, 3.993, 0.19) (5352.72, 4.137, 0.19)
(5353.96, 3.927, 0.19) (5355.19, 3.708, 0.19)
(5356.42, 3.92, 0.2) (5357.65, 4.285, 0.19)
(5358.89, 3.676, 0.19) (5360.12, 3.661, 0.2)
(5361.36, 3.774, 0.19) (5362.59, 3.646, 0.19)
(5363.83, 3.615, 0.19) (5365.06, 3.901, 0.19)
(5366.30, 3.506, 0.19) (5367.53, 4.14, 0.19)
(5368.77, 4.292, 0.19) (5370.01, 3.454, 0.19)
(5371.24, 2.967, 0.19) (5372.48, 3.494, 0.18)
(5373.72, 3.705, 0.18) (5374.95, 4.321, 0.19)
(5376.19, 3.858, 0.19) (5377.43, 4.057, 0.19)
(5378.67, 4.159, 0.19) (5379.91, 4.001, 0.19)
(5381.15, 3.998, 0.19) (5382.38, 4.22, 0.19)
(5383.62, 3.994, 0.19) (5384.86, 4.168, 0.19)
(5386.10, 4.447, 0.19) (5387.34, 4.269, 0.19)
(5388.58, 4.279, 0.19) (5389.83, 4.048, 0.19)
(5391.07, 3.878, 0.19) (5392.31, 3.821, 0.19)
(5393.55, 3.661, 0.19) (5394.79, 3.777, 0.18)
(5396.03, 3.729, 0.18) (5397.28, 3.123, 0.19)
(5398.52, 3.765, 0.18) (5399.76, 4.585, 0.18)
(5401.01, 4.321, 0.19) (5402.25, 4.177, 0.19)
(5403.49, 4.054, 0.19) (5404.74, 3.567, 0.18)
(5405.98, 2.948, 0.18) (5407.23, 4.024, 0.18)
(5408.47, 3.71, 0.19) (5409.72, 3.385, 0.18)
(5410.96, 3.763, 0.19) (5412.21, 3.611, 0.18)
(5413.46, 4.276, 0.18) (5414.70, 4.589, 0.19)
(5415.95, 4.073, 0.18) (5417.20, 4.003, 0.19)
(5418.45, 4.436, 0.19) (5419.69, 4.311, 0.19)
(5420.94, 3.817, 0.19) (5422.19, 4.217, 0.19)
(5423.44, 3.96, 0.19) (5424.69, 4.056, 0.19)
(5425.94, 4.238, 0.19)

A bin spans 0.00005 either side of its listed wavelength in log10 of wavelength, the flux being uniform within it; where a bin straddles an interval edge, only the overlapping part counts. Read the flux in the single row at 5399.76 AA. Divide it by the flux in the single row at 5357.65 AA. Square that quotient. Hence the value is 1.14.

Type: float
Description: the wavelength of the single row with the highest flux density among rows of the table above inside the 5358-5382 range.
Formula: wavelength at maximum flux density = 5374.95 AA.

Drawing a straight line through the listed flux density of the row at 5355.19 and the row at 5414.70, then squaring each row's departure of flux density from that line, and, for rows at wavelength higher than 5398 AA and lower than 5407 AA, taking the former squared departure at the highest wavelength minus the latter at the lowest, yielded 1.94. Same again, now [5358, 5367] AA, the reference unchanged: 0.13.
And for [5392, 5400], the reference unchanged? -0.14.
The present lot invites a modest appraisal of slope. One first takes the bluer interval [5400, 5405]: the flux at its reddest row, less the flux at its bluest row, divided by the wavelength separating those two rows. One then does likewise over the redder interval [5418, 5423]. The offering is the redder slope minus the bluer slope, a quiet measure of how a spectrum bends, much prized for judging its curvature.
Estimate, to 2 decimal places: 0.14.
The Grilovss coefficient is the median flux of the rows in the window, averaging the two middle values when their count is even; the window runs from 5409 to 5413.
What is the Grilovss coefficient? 3.6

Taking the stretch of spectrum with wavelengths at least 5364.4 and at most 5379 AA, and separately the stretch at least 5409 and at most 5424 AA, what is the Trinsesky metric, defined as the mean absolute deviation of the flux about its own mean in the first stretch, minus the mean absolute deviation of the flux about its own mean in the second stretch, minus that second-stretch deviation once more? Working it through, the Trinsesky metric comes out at -0.23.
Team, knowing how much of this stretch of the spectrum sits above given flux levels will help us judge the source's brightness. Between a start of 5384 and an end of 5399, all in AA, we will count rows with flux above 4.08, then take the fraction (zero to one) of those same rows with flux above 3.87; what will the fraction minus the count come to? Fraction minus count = -3.5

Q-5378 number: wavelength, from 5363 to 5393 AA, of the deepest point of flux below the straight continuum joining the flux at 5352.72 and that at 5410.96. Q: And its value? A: 5371.24 AA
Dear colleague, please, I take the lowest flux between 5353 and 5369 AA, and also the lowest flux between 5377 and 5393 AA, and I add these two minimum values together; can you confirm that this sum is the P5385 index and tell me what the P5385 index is 7.33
